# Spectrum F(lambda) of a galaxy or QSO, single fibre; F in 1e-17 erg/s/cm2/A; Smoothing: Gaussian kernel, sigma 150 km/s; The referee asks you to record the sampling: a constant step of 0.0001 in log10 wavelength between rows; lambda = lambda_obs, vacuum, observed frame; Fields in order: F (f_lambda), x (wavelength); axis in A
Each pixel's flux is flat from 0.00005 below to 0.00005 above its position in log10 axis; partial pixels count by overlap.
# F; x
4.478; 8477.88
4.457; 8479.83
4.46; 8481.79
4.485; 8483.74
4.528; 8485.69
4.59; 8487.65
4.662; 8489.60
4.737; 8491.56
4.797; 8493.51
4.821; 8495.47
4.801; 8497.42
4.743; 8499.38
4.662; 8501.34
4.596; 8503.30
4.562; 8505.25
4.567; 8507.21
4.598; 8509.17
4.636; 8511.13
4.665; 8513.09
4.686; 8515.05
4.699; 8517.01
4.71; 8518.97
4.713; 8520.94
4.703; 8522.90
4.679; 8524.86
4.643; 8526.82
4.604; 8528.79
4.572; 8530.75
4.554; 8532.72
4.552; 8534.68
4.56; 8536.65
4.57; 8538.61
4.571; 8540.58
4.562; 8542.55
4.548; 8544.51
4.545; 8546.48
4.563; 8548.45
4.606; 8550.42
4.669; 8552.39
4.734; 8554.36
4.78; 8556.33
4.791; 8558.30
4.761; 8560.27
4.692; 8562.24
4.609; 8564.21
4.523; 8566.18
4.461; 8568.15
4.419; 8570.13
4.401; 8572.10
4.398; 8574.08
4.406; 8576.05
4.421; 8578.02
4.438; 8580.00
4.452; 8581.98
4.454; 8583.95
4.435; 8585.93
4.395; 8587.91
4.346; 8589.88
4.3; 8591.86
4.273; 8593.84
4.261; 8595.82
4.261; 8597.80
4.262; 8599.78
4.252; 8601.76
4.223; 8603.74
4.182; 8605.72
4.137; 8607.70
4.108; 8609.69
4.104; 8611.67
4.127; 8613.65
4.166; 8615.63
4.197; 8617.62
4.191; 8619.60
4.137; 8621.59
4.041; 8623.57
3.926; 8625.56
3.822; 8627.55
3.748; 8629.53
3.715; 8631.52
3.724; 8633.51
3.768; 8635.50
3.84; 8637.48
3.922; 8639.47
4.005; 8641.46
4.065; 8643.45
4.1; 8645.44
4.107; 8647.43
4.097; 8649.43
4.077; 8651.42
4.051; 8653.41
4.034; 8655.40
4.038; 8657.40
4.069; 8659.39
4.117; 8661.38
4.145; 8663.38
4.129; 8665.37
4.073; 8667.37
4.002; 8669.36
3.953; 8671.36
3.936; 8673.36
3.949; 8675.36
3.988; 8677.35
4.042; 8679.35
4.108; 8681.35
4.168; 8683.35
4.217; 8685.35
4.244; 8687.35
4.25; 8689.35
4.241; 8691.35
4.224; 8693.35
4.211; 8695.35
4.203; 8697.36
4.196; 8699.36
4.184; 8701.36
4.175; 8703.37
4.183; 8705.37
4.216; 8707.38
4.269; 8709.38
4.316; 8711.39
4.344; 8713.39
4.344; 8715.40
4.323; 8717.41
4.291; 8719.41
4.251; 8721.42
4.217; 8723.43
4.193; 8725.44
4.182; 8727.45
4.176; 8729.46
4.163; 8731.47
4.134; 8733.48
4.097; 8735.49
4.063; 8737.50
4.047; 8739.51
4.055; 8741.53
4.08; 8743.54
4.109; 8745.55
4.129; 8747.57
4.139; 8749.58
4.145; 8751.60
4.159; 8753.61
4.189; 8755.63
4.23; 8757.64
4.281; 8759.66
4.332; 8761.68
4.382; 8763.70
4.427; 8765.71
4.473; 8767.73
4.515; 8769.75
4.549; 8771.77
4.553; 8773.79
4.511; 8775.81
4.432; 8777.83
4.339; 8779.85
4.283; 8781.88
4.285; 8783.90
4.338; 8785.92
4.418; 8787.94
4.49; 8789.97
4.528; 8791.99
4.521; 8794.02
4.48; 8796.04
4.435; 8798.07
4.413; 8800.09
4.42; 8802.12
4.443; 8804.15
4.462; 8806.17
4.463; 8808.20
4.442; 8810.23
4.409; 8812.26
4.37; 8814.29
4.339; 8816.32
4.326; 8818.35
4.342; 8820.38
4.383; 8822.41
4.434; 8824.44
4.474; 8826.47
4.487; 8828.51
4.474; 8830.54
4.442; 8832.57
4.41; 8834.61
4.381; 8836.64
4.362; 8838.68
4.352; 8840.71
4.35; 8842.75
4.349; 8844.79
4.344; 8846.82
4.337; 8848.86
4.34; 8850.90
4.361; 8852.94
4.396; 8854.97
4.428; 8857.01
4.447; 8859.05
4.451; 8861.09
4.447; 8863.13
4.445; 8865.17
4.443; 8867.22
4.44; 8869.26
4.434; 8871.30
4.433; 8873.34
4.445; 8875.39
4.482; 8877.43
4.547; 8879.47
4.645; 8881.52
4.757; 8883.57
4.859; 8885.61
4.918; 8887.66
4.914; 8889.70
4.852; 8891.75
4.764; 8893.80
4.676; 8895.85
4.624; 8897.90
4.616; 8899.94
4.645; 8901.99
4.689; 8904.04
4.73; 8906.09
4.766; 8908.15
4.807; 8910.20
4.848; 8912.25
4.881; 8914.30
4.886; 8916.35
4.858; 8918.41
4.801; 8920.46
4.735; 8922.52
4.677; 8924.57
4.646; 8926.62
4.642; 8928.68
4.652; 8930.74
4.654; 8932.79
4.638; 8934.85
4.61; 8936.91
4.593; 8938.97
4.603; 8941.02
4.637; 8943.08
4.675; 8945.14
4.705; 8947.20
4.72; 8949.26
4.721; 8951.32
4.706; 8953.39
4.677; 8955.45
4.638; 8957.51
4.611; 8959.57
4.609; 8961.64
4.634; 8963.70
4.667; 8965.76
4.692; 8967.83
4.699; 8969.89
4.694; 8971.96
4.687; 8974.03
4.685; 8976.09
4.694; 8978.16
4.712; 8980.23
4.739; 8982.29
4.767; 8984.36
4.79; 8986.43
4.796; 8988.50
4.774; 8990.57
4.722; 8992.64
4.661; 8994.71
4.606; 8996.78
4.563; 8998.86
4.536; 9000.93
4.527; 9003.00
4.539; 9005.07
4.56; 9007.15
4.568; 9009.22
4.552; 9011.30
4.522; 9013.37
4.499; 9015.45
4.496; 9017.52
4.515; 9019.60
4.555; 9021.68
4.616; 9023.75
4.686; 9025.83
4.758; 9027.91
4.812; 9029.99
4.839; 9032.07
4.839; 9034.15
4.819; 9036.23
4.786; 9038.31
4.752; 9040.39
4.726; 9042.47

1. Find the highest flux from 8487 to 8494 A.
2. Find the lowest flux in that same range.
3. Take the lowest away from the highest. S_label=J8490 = 0.21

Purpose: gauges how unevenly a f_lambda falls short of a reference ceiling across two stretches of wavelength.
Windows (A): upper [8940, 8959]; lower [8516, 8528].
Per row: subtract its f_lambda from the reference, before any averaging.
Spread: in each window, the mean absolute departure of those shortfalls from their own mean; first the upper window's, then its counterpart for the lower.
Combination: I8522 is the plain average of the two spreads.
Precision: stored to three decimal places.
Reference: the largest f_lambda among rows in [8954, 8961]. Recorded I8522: 0.027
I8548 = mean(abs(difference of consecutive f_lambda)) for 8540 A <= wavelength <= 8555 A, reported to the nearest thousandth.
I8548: 0.031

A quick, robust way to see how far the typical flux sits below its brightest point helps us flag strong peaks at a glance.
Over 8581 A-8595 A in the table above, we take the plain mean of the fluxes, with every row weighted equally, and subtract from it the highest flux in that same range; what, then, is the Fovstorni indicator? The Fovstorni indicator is -0.075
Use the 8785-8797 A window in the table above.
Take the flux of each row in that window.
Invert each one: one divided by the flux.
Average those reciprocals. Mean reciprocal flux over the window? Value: 0.224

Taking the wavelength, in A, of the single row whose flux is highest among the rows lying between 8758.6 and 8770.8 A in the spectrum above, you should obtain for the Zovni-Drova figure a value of 8769.75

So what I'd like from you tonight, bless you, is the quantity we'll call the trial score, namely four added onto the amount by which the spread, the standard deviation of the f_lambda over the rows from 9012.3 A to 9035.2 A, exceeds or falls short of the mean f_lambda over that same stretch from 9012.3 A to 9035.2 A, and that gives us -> -0.5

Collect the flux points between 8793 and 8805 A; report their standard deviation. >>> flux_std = 0.04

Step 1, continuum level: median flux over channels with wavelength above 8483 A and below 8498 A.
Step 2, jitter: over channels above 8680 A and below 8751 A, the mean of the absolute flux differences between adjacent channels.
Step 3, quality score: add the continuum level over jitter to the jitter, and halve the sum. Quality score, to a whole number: 103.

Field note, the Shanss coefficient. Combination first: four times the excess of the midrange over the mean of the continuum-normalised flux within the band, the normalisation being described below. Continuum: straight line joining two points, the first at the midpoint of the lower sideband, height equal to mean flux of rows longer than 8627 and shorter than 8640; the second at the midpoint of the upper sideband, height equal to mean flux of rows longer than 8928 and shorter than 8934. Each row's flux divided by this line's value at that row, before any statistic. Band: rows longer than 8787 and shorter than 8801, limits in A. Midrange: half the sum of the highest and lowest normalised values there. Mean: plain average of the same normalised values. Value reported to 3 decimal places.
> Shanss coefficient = -0.005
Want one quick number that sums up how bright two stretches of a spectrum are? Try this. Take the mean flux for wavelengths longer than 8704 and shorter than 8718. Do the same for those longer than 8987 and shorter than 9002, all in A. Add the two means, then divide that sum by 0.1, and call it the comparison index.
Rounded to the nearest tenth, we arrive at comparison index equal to 89.5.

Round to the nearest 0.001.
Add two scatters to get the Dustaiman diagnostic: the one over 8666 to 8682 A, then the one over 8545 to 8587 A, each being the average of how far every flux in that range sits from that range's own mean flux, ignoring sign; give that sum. 0.170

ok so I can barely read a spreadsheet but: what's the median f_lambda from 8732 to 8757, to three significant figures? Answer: 4.12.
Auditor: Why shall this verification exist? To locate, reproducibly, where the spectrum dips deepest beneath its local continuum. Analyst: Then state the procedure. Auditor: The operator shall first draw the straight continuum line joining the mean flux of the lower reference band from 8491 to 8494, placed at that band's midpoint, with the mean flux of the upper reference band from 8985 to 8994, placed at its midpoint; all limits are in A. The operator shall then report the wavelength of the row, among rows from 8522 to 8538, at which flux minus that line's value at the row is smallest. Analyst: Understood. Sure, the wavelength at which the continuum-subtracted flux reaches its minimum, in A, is 8534.68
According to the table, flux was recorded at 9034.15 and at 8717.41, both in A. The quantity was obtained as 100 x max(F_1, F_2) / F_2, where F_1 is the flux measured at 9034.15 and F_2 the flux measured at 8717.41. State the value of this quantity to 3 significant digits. 112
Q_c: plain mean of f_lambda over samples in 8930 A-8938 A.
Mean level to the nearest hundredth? 4.64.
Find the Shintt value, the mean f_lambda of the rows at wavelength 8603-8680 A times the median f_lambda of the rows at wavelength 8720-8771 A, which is 16.8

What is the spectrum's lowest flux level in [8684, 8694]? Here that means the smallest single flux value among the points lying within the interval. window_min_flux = 4.217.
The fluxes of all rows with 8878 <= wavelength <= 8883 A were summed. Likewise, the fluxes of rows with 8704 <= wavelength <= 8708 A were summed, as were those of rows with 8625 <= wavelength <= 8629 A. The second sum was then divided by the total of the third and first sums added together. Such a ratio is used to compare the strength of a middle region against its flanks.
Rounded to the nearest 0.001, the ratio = 0.496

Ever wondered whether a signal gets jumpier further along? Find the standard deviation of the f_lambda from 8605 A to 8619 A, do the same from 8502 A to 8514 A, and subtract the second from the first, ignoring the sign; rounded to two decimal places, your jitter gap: 0.00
